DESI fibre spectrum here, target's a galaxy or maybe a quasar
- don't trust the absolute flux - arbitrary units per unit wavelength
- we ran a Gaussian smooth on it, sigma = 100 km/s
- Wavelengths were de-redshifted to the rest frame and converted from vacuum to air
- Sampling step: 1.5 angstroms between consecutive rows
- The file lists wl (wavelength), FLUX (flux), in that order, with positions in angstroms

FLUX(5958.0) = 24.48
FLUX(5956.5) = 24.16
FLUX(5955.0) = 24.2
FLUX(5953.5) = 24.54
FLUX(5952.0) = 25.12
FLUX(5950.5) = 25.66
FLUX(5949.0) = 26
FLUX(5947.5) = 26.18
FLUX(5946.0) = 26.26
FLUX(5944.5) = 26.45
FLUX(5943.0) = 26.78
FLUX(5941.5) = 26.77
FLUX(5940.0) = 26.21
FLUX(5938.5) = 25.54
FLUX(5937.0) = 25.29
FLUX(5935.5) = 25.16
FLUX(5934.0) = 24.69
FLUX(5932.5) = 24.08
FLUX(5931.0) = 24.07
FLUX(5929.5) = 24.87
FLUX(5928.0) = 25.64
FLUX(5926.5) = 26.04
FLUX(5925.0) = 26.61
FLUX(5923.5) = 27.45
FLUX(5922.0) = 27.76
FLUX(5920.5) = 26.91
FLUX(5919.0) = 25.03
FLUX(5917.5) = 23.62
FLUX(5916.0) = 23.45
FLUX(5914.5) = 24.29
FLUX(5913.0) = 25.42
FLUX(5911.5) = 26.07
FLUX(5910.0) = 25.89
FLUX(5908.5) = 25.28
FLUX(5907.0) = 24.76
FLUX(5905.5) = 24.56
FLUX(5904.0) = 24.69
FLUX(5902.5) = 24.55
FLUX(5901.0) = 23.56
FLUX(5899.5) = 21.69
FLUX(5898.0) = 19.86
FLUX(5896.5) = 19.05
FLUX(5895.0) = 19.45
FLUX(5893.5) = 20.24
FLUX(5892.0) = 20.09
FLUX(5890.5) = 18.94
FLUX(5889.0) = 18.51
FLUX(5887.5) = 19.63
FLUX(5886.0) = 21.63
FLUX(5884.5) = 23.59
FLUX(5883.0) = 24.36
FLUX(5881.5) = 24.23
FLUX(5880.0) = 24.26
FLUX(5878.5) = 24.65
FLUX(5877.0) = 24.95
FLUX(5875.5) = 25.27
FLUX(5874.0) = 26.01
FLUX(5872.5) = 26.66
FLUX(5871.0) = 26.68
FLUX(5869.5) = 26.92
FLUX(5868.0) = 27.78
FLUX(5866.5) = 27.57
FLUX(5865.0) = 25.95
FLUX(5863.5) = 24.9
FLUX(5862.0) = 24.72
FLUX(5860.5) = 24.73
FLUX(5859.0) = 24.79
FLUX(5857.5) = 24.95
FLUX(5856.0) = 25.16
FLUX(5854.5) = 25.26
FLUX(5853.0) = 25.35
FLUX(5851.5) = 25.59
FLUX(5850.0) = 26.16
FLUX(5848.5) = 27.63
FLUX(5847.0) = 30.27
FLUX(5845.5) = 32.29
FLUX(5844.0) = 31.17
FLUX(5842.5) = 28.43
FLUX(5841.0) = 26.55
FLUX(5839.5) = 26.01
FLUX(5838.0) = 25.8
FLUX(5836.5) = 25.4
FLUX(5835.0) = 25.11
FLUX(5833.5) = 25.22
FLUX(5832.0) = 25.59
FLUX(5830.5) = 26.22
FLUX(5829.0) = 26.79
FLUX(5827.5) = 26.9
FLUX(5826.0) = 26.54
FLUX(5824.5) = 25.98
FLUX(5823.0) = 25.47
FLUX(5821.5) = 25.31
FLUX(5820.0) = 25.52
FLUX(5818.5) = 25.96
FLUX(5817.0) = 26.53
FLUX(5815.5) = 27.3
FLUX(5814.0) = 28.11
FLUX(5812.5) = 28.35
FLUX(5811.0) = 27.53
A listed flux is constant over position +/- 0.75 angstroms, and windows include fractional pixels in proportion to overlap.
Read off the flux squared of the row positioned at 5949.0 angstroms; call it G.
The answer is 676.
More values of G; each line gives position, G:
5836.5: 645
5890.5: 359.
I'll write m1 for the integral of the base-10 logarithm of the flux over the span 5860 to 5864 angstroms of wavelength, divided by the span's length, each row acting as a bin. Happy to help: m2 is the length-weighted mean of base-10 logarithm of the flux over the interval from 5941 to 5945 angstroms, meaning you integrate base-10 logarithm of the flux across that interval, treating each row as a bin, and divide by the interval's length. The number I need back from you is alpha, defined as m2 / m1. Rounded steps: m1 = 1.39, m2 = 1.426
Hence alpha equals 1.02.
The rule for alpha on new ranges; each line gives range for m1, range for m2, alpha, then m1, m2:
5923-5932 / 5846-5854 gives 1.02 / 1.41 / 1.432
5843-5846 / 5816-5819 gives 0.95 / 1.50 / 1.421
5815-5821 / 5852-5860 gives 0.99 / 1.42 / 1.400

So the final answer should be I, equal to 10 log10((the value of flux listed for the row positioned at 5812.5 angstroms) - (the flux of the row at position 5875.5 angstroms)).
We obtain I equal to 5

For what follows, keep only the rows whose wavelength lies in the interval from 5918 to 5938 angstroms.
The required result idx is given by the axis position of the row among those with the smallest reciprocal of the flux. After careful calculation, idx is 5922.0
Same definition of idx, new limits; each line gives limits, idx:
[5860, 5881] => 5868.0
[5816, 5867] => 5845.5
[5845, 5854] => 5845.5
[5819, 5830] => 5827.5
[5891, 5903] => 5902.5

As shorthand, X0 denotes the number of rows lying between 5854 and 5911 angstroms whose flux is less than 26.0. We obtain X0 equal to 32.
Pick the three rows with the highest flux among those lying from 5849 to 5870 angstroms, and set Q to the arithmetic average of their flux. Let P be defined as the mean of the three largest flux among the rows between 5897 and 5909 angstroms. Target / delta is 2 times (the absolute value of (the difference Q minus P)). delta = 5.0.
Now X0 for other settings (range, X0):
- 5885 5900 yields 10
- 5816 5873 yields 20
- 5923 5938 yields 7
